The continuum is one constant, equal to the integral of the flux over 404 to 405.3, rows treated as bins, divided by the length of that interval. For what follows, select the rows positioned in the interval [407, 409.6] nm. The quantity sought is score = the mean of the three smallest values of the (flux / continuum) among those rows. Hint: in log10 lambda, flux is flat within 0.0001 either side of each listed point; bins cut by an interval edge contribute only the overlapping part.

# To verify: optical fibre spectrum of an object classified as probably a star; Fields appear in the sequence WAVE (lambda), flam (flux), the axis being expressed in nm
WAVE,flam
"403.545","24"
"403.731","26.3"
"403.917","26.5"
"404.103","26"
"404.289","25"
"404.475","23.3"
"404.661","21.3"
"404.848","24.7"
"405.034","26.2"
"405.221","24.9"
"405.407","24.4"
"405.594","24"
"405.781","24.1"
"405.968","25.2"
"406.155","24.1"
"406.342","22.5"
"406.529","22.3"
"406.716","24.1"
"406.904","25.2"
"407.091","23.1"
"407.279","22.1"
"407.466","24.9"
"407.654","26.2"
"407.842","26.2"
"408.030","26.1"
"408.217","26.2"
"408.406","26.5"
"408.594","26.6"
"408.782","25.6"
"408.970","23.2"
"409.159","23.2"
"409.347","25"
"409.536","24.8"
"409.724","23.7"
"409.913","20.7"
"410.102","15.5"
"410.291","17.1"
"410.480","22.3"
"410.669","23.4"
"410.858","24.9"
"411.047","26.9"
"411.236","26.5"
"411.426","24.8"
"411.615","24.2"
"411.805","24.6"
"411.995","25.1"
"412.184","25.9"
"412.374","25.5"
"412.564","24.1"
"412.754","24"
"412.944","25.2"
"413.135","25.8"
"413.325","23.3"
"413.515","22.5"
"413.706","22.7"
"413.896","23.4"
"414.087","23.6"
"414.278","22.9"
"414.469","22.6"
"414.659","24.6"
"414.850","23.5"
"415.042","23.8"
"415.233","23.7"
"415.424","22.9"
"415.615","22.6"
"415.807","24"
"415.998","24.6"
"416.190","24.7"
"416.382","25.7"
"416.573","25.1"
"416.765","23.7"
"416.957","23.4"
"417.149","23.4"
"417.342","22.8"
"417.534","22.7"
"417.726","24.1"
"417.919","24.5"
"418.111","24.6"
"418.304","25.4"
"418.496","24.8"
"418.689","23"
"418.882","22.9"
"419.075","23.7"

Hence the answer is 0.931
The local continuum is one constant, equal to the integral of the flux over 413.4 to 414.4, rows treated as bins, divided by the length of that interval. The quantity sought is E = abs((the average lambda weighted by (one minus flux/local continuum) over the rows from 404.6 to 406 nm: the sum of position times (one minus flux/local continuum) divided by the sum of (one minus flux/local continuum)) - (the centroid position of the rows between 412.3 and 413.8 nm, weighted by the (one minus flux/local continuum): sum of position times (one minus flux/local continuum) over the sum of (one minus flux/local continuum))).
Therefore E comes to 7.27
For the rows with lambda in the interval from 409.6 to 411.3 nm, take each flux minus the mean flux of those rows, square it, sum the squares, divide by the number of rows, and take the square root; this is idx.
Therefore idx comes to 3.7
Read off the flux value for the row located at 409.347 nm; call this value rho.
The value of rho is 25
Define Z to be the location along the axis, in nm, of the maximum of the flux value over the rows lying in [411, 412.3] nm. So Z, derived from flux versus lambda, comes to 411.047 nm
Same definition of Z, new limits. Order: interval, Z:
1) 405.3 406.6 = 405.968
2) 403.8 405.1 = 403.917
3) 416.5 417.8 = 416.573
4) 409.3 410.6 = 409.347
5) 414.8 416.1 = 415.998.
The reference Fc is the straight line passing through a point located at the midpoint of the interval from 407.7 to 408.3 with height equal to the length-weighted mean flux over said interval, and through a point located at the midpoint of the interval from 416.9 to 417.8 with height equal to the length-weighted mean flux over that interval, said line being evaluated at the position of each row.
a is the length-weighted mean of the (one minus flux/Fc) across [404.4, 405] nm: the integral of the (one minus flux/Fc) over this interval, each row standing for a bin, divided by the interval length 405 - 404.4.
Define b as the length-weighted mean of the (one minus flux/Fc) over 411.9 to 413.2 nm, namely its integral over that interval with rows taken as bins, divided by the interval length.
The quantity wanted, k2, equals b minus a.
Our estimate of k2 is -0.15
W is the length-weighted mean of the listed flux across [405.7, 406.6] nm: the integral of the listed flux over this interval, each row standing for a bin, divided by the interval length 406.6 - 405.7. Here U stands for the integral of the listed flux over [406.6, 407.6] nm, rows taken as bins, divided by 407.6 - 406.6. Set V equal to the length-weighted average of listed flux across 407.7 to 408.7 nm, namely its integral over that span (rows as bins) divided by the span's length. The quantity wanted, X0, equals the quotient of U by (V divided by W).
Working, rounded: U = 23.9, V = 26.3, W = 23.7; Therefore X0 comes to 21.5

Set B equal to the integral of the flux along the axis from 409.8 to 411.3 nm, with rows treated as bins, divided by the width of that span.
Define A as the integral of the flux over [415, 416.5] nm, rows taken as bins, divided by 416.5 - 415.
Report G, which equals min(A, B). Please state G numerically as 22.1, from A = 24.0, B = 22.1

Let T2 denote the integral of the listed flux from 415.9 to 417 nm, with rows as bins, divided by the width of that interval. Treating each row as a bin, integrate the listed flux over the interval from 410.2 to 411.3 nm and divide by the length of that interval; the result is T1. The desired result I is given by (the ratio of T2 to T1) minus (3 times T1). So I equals -69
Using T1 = 23.5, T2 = 24.6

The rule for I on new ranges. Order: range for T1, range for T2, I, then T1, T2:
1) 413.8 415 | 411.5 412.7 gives -69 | 23.4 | 24.9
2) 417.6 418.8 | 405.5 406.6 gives -72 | 24.3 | 23.7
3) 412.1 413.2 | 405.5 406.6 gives -74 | 25.0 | 23.7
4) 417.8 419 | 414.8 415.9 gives -72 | 24.2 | 23.4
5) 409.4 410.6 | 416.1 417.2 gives -61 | 20.9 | 24.4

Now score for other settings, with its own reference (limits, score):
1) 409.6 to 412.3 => 0.725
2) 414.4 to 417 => 0.927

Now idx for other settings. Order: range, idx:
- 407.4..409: 1.0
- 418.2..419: 1.1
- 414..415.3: 0.6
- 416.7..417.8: 0.5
